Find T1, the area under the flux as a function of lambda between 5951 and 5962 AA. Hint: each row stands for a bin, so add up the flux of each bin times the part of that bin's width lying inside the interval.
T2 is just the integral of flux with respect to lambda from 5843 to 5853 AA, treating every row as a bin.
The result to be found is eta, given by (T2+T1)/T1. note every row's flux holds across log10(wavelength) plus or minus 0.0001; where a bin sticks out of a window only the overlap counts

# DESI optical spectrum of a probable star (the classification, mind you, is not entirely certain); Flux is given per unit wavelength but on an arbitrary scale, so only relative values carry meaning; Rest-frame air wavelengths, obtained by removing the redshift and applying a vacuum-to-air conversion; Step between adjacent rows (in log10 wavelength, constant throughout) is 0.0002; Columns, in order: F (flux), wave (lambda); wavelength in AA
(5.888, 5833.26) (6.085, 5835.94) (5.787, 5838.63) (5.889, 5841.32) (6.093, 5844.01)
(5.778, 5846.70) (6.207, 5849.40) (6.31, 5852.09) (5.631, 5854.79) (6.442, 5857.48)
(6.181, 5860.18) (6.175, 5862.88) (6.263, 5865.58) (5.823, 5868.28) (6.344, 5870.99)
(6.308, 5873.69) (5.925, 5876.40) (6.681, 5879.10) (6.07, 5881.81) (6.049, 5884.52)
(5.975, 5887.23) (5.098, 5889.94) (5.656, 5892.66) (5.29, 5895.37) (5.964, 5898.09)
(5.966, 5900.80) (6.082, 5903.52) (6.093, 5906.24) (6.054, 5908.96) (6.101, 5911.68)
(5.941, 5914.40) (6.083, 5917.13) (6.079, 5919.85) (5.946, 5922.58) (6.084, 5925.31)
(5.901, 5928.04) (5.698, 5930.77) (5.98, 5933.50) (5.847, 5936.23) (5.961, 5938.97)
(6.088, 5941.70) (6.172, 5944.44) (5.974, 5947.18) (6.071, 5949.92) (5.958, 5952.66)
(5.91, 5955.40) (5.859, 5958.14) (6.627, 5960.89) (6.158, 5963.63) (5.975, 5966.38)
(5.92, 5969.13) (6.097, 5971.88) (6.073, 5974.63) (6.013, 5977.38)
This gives 1.91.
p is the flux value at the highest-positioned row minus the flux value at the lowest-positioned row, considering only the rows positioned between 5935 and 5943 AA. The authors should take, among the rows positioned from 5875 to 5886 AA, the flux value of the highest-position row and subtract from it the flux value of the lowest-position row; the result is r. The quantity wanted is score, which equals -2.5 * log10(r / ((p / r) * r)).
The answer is 0.7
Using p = 0.2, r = 0.1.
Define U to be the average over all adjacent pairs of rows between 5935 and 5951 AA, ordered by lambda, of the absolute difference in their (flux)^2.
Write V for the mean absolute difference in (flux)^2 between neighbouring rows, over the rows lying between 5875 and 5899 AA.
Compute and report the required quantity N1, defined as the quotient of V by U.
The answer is 3.8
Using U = 1.5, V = 5.7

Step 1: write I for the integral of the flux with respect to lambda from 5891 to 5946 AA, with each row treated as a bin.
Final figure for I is 327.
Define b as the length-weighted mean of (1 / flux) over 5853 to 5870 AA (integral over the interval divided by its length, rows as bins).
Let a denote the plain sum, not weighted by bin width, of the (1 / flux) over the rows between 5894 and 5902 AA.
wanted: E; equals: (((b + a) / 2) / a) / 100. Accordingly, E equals 0.0066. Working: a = 0.52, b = 0.164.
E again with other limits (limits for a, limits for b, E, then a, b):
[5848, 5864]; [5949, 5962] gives 0.0058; 0.98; 0.165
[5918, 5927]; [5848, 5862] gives 0.0066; 0.50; 0.163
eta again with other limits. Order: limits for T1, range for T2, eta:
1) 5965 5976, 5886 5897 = 1.92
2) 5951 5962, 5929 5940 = 1.97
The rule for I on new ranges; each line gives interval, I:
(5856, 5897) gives 247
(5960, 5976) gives 98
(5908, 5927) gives 115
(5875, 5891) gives 96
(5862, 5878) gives 98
